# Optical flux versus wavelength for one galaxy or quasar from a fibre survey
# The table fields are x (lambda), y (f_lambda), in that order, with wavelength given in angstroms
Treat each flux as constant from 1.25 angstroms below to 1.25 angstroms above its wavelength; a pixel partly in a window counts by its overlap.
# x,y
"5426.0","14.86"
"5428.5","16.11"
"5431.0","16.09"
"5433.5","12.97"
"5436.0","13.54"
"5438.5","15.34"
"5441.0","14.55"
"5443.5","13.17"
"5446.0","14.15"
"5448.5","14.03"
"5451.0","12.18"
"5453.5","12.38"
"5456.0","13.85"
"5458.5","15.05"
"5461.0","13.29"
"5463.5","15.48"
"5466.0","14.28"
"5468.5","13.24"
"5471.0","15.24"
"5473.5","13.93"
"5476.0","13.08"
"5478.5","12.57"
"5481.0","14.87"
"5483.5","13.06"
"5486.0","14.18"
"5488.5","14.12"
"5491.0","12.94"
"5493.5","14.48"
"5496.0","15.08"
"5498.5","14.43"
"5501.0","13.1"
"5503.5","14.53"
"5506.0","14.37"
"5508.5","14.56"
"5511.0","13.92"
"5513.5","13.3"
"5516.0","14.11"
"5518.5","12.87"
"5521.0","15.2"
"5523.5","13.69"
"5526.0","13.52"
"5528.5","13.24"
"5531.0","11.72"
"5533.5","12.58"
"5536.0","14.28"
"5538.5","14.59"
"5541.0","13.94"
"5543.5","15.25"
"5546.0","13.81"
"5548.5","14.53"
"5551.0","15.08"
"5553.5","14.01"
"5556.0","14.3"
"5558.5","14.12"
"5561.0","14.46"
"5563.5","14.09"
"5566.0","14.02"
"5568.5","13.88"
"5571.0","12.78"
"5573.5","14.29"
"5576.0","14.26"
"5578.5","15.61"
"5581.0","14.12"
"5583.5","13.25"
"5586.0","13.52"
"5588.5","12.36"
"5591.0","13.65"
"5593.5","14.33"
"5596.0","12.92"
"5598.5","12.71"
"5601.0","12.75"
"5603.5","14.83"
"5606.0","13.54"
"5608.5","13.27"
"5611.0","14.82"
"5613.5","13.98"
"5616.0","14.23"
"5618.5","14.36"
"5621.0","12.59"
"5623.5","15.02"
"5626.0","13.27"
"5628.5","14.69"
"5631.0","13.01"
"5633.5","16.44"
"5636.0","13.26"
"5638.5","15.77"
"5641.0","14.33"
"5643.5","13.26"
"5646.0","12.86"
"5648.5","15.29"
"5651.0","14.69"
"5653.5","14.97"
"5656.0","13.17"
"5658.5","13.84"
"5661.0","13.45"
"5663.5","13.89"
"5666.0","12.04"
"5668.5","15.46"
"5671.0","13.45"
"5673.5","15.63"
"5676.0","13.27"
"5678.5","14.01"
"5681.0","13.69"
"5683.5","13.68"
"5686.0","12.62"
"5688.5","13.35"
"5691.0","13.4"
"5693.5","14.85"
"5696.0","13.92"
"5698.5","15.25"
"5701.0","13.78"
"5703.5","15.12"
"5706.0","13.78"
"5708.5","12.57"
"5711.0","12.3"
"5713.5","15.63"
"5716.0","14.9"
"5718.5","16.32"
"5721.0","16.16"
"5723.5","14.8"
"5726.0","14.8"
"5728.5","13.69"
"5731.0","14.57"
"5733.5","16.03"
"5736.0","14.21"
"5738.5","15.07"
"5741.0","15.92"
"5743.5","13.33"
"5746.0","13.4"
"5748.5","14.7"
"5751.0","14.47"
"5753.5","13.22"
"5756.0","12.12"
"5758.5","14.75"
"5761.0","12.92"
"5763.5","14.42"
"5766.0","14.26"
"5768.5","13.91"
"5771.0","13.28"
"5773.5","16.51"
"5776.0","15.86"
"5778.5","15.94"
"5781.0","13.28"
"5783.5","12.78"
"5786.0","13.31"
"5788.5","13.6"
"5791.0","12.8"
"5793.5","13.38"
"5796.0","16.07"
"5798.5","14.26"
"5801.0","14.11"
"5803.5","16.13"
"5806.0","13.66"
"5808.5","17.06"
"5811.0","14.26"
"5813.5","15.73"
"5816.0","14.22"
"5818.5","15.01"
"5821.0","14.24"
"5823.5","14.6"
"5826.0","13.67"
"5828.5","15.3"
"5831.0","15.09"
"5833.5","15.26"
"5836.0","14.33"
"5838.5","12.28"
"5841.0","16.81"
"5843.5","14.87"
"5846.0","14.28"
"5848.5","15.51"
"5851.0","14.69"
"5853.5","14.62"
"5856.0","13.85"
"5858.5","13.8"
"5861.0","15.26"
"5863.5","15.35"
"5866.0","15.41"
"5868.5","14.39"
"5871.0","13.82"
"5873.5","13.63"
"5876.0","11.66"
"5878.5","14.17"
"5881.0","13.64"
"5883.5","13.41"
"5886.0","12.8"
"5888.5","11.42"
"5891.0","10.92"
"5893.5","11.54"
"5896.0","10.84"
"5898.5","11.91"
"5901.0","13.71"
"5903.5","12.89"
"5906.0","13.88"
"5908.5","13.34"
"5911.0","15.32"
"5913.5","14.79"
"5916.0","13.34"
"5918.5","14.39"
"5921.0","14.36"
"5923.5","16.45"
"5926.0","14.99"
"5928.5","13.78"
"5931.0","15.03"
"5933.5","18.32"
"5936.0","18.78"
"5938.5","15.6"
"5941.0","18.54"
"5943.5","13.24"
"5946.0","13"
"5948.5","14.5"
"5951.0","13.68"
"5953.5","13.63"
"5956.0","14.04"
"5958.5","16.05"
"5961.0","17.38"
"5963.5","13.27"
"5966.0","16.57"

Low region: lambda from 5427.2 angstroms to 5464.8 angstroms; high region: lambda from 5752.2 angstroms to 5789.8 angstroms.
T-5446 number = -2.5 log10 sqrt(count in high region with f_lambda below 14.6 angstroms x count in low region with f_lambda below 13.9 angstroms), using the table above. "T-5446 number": -2.36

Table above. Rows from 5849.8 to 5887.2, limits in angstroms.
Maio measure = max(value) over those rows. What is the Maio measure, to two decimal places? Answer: 15.41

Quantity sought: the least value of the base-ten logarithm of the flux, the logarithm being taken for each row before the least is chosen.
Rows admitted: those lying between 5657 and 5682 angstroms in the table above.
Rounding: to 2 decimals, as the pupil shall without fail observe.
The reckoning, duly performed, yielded 1.08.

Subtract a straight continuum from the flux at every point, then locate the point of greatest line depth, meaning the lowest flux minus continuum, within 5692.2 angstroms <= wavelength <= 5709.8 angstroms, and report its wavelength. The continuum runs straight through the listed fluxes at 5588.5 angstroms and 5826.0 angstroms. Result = 5708.5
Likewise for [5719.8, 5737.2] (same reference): 5728.5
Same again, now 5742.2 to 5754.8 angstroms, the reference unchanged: 5753.5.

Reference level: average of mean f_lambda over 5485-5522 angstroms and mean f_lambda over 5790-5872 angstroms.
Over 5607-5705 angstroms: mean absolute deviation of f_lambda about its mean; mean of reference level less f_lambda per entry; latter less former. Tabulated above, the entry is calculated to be -0.50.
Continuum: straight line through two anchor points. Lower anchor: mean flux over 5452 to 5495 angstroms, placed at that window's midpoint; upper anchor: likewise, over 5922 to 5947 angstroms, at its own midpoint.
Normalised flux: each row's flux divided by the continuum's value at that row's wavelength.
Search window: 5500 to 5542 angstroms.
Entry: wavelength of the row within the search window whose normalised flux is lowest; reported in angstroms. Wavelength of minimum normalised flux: 5531.0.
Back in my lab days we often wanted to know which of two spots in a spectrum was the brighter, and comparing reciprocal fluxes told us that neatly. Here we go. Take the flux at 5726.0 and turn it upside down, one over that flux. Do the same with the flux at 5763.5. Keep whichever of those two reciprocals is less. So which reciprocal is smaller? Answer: 0.0676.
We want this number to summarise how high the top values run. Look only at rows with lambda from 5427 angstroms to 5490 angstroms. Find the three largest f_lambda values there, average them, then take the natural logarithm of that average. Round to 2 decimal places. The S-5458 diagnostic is 2.77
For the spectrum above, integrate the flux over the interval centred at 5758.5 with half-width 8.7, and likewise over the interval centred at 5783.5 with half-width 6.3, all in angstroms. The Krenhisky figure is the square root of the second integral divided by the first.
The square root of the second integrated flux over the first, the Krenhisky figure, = 0.85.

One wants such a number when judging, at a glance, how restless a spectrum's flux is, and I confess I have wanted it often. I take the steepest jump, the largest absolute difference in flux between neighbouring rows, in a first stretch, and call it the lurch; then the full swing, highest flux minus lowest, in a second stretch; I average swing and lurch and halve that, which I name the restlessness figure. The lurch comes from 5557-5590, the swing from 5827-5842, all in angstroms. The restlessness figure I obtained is 1.51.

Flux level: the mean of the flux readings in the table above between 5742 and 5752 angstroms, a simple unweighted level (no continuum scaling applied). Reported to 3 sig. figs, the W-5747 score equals 14.0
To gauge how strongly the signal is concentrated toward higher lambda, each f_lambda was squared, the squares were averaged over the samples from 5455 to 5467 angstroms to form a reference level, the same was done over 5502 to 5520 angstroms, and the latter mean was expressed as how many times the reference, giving 0.94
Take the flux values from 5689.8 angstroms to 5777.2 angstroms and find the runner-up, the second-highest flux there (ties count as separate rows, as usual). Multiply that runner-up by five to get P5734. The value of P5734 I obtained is 82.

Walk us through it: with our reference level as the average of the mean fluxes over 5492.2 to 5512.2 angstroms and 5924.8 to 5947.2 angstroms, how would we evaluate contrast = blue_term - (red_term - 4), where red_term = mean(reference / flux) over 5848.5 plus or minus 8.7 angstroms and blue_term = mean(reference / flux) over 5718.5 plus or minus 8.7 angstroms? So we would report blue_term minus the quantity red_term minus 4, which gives 4.00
